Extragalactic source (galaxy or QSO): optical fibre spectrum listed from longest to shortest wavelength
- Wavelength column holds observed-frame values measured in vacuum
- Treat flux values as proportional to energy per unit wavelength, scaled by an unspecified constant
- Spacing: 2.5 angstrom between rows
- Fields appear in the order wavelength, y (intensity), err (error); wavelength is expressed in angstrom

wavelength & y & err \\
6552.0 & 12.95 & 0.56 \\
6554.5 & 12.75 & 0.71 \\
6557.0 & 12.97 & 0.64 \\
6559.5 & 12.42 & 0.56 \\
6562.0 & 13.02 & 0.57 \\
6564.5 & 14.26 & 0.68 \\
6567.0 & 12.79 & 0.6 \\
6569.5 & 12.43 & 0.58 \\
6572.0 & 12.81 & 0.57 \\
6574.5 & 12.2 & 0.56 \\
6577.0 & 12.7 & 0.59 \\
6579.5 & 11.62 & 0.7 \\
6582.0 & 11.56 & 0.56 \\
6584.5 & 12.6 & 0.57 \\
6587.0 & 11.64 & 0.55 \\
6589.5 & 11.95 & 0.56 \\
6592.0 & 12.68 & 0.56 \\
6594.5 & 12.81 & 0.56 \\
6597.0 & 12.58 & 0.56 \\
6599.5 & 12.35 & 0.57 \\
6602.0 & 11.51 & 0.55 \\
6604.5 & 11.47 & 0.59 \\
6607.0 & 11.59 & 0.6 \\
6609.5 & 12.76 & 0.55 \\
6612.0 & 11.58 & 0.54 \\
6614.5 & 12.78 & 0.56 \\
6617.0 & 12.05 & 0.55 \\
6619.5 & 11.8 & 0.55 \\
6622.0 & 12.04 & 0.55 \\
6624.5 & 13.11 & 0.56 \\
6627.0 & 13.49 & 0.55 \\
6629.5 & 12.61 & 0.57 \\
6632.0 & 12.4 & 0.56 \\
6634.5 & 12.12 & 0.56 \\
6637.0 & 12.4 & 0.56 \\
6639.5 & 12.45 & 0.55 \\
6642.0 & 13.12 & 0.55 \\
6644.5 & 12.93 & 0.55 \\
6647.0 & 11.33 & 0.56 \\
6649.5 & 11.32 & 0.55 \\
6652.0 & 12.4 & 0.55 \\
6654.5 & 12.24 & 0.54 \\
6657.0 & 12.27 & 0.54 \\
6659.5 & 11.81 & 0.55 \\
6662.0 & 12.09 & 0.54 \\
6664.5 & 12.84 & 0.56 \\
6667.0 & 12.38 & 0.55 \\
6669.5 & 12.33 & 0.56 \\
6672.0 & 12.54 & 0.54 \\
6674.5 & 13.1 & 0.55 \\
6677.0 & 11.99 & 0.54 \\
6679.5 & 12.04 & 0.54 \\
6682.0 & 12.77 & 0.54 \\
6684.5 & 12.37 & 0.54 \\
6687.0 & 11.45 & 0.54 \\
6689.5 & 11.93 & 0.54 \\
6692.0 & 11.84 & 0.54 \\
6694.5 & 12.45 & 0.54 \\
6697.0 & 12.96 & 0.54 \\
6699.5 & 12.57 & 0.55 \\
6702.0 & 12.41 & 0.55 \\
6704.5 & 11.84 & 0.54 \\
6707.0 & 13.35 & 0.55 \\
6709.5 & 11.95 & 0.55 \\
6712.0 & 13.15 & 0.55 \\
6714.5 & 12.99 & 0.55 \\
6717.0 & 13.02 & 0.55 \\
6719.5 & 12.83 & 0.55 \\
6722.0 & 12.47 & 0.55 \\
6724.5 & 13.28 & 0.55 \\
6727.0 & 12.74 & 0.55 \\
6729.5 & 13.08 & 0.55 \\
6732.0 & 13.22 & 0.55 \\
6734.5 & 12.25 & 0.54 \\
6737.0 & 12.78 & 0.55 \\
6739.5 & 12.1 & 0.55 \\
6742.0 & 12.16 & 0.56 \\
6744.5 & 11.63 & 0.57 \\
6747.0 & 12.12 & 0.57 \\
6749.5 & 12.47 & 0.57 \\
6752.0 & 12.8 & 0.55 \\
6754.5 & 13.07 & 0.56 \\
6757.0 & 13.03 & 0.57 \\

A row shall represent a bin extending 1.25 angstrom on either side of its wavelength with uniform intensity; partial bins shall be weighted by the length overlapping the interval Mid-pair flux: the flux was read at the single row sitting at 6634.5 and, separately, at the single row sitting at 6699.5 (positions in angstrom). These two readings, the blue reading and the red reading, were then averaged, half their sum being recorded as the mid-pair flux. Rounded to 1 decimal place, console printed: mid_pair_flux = 12.3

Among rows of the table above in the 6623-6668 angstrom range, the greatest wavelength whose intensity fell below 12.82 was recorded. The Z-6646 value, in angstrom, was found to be 6667.0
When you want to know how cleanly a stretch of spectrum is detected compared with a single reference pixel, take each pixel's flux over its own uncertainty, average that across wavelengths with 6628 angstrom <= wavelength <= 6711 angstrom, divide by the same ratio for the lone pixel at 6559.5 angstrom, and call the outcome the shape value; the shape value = 1.01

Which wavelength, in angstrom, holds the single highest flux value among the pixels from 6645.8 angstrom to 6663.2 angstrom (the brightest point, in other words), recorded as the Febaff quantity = 6652.0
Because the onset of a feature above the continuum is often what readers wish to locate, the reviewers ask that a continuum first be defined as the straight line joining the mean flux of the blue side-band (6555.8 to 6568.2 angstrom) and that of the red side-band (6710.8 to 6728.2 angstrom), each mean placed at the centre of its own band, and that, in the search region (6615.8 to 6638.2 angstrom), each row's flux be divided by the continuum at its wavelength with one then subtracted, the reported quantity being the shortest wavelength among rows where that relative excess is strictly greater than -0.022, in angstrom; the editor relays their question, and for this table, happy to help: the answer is 6624.5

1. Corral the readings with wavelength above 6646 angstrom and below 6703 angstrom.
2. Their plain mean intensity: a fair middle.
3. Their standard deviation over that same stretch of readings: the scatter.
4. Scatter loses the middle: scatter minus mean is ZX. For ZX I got -11.8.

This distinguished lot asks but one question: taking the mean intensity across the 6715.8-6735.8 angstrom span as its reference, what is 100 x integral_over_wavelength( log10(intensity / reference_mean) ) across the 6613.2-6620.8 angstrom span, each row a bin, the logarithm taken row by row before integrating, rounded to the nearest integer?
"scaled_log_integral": -17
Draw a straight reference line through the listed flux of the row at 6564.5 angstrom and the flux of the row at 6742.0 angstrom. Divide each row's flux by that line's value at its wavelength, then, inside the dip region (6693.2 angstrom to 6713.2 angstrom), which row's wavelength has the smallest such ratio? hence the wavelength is 6704.5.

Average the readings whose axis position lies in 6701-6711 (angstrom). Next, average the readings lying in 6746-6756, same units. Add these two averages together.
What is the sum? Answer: 25.0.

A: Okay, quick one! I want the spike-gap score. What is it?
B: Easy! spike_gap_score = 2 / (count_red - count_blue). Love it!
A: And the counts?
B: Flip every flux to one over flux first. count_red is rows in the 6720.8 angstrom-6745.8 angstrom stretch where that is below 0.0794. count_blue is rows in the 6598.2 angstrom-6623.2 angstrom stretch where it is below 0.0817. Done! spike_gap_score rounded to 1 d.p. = 1.0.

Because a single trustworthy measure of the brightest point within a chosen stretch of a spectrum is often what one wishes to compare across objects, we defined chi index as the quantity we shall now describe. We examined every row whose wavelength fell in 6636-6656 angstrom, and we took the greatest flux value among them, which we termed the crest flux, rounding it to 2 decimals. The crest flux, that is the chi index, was 13.12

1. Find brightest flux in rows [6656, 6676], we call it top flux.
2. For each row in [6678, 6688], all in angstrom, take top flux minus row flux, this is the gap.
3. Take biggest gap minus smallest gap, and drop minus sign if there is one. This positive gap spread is 1.3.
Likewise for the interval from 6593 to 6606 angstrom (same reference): 1.3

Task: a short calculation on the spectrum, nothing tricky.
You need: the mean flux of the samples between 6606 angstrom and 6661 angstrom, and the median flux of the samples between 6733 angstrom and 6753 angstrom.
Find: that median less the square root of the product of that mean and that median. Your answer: -0.05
